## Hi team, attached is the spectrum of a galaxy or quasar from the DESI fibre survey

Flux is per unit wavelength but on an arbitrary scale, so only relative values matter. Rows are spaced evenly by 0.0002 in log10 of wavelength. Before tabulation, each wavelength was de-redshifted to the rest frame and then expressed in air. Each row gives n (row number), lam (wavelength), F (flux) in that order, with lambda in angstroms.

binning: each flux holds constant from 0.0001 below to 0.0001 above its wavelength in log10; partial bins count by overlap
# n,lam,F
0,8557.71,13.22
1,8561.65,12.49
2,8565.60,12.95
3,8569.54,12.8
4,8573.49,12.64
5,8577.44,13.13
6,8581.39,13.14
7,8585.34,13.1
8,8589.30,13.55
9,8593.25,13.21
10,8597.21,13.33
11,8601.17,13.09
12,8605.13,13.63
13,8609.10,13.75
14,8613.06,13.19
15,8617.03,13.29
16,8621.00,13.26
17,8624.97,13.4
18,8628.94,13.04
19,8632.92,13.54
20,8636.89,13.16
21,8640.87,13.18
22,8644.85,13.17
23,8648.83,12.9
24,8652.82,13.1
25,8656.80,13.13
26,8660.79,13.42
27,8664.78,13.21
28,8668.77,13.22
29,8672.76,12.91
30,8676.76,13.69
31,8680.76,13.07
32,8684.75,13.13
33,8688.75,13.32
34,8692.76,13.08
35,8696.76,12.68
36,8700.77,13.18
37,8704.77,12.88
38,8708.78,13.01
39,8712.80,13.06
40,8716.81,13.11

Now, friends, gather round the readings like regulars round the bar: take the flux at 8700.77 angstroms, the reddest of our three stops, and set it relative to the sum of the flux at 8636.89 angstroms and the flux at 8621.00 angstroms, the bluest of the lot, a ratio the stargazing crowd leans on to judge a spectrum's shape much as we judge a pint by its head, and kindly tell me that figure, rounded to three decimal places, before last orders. 0.499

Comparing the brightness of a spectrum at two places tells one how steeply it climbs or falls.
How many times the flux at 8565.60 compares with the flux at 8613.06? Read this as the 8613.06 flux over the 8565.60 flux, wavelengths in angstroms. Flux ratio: 1.02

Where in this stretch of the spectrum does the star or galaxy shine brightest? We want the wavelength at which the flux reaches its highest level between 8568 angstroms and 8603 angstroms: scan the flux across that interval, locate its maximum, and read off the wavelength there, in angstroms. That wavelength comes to 8589.30 angstroms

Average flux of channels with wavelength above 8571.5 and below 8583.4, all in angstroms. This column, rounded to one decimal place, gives 13.0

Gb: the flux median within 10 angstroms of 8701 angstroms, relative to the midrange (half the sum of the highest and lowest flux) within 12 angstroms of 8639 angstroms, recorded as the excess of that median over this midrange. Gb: -0.2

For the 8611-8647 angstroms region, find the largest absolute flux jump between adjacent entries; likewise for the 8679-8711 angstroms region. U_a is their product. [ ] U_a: 0.25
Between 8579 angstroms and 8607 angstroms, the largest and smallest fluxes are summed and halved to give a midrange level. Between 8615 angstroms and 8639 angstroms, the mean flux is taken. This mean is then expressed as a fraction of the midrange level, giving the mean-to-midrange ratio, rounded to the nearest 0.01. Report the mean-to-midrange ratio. 0.99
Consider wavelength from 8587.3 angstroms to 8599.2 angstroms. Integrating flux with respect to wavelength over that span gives 159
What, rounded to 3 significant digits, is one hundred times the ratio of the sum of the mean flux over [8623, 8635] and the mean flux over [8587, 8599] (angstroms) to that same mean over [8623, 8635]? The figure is 200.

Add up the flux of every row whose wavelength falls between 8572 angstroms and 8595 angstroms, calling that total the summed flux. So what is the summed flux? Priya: 79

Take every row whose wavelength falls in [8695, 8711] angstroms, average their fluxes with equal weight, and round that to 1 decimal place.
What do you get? 12.9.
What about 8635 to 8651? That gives 13.1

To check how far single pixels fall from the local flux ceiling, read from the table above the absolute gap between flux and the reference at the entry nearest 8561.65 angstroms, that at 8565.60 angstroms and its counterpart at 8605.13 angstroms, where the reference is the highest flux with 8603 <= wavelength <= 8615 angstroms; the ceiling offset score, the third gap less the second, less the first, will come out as -1.9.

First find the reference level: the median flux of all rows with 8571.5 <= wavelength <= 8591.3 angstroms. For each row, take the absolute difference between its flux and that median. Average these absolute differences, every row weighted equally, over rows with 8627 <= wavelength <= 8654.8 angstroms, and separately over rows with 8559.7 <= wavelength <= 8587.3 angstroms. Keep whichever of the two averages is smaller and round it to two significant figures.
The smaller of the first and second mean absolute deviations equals 0.13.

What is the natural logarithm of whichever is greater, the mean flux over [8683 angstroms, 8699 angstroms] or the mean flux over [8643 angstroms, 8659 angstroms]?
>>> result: 2.57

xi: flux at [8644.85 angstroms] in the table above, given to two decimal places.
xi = 13.17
